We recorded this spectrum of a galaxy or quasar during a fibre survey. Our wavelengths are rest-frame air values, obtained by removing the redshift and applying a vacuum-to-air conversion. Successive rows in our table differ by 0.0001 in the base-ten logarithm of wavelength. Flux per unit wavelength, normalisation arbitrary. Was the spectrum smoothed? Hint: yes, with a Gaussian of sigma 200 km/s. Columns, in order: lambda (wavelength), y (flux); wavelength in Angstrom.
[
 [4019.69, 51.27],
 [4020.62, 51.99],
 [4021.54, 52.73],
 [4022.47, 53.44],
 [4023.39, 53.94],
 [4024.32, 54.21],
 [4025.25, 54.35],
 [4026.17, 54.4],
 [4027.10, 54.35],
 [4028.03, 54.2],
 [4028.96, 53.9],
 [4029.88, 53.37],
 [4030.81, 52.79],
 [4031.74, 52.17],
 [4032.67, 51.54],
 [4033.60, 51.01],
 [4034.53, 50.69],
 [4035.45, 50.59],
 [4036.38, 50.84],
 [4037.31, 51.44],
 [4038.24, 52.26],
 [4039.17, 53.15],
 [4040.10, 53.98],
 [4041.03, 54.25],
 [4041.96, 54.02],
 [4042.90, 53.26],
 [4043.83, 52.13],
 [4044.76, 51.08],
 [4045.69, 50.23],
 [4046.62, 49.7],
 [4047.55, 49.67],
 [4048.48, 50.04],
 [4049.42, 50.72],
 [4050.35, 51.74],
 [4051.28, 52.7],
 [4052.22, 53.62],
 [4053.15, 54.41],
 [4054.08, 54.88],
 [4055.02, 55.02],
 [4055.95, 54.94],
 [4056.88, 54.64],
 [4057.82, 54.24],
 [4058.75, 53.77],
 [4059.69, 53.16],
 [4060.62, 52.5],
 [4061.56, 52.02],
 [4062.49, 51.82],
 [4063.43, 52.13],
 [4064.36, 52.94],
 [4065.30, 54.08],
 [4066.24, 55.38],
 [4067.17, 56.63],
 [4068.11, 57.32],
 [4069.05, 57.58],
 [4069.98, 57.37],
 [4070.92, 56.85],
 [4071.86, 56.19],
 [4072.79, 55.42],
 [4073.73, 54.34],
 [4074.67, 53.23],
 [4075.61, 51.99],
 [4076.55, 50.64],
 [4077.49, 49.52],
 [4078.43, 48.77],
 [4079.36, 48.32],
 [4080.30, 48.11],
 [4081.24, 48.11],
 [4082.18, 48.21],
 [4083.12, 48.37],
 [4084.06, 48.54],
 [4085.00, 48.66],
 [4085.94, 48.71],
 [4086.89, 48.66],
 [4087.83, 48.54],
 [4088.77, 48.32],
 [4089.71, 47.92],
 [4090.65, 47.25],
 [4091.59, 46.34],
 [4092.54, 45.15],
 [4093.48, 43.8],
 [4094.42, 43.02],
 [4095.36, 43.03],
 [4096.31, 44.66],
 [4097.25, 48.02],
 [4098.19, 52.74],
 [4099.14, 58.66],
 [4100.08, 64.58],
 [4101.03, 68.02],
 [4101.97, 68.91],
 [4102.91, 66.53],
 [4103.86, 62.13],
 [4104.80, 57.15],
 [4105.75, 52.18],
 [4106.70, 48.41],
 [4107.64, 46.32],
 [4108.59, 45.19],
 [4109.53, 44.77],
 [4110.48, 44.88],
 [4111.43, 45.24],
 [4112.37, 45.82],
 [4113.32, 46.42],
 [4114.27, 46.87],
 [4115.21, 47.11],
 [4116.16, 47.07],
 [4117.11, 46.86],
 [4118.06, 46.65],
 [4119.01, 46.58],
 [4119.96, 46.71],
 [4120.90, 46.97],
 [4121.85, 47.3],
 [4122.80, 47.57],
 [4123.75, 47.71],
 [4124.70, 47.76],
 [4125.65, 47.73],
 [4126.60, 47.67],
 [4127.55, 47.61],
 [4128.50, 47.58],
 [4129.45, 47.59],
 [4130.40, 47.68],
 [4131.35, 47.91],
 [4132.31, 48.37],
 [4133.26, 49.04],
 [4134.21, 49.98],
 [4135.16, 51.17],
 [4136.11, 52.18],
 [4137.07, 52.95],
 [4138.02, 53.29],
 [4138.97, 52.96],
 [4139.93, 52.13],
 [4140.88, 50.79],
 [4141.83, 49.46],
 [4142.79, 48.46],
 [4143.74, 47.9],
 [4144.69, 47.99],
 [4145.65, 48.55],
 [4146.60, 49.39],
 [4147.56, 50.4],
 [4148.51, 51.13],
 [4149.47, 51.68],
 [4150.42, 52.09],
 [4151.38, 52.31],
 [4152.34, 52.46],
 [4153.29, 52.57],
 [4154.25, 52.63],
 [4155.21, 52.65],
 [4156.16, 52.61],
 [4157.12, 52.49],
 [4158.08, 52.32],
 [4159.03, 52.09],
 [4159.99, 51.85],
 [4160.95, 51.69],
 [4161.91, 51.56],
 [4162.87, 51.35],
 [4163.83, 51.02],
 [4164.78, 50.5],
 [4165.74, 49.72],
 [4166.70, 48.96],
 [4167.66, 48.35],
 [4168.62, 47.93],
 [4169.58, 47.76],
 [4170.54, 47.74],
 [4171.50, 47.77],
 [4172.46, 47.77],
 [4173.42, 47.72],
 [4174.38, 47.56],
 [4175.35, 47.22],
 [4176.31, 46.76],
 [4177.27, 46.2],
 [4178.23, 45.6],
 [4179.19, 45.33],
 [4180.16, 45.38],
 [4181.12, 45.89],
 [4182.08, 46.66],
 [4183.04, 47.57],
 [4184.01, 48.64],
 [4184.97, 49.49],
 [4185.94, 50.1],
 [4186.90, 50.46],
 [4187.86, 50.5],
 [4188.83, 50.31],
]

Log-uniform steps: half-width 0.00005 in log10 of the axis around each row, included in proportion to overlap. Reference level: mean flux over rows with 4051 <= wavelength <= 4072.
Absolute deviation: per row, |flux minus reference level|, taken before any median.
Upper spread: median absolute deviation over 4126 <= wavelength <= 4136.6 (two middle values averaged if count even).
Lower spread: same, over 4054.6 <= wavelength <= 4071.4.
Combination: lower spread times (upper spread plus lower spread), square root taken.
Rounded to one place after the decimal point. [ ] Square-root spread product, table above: 3.9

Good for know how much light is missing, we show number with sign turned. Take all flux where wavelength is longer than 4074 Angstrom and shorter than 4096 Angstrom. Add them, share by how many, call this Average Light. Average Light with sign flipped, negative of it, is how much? -48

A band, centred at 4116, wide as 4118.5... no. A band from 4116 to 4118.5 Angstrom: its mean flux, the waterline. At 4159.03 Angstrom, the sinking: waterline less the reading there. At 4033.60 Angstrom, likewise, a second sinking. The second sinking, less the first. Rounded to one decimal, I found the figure 1.1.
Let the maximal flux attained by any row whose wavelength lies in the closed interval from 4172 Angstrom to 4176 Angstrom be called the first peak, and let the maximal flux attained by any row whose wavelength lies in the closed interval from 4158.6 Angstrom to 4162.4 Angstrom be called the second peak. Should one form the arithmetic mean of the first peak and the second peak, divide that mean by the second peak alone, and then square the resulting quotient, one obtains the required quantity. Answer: 0.92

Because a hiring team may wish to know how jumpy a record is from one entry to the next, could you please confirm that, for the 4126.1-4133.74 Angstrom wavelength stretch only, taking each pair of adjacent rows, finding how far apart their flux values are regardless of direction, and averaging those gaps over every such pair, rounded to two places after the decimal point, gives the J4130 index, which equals 0.22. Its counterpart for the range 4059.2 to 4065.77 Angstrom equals 0.60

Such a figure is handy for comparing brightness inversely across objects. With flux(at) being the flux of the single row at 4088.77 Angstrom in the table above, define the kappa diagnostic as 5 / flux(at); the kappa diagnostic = 0.103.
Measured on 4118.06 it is 0.107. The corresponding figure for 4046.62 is 0.101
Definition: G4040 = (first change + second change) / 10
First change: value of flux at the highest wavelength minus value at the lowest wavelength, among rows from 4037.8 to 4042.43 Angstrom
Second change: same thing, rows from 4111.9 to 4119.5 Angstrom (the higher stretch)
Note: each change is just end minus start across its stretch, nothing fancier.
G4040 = 0.25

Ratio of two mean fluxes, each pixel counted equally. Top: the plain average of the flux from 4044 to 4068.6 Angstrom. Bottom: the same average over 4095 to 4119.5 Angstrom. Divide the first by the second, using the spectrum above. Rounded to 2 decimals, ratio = 1.03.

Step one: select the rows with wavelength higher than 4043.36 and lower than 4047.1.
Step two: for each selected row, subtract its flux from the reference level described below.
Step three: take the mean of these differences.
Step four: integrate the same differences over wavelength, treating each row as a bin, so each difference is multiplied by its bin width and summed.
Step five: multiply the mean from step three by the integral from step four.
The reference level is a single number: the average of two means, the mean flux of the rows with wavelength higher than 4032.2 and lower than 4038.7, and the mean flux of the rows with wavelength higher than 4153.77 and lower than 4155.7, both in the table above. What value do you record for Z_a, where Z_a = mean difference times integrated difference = 5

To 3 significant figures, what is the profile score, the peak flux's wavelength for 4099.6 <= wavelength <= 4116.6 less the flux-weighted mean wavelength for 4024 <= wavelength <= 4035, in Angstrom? 72.6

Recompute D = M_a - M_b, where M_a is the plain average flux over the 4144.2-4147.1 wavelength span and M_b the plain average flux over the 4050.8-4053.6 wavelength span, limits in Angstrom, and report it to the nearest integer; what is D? -5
